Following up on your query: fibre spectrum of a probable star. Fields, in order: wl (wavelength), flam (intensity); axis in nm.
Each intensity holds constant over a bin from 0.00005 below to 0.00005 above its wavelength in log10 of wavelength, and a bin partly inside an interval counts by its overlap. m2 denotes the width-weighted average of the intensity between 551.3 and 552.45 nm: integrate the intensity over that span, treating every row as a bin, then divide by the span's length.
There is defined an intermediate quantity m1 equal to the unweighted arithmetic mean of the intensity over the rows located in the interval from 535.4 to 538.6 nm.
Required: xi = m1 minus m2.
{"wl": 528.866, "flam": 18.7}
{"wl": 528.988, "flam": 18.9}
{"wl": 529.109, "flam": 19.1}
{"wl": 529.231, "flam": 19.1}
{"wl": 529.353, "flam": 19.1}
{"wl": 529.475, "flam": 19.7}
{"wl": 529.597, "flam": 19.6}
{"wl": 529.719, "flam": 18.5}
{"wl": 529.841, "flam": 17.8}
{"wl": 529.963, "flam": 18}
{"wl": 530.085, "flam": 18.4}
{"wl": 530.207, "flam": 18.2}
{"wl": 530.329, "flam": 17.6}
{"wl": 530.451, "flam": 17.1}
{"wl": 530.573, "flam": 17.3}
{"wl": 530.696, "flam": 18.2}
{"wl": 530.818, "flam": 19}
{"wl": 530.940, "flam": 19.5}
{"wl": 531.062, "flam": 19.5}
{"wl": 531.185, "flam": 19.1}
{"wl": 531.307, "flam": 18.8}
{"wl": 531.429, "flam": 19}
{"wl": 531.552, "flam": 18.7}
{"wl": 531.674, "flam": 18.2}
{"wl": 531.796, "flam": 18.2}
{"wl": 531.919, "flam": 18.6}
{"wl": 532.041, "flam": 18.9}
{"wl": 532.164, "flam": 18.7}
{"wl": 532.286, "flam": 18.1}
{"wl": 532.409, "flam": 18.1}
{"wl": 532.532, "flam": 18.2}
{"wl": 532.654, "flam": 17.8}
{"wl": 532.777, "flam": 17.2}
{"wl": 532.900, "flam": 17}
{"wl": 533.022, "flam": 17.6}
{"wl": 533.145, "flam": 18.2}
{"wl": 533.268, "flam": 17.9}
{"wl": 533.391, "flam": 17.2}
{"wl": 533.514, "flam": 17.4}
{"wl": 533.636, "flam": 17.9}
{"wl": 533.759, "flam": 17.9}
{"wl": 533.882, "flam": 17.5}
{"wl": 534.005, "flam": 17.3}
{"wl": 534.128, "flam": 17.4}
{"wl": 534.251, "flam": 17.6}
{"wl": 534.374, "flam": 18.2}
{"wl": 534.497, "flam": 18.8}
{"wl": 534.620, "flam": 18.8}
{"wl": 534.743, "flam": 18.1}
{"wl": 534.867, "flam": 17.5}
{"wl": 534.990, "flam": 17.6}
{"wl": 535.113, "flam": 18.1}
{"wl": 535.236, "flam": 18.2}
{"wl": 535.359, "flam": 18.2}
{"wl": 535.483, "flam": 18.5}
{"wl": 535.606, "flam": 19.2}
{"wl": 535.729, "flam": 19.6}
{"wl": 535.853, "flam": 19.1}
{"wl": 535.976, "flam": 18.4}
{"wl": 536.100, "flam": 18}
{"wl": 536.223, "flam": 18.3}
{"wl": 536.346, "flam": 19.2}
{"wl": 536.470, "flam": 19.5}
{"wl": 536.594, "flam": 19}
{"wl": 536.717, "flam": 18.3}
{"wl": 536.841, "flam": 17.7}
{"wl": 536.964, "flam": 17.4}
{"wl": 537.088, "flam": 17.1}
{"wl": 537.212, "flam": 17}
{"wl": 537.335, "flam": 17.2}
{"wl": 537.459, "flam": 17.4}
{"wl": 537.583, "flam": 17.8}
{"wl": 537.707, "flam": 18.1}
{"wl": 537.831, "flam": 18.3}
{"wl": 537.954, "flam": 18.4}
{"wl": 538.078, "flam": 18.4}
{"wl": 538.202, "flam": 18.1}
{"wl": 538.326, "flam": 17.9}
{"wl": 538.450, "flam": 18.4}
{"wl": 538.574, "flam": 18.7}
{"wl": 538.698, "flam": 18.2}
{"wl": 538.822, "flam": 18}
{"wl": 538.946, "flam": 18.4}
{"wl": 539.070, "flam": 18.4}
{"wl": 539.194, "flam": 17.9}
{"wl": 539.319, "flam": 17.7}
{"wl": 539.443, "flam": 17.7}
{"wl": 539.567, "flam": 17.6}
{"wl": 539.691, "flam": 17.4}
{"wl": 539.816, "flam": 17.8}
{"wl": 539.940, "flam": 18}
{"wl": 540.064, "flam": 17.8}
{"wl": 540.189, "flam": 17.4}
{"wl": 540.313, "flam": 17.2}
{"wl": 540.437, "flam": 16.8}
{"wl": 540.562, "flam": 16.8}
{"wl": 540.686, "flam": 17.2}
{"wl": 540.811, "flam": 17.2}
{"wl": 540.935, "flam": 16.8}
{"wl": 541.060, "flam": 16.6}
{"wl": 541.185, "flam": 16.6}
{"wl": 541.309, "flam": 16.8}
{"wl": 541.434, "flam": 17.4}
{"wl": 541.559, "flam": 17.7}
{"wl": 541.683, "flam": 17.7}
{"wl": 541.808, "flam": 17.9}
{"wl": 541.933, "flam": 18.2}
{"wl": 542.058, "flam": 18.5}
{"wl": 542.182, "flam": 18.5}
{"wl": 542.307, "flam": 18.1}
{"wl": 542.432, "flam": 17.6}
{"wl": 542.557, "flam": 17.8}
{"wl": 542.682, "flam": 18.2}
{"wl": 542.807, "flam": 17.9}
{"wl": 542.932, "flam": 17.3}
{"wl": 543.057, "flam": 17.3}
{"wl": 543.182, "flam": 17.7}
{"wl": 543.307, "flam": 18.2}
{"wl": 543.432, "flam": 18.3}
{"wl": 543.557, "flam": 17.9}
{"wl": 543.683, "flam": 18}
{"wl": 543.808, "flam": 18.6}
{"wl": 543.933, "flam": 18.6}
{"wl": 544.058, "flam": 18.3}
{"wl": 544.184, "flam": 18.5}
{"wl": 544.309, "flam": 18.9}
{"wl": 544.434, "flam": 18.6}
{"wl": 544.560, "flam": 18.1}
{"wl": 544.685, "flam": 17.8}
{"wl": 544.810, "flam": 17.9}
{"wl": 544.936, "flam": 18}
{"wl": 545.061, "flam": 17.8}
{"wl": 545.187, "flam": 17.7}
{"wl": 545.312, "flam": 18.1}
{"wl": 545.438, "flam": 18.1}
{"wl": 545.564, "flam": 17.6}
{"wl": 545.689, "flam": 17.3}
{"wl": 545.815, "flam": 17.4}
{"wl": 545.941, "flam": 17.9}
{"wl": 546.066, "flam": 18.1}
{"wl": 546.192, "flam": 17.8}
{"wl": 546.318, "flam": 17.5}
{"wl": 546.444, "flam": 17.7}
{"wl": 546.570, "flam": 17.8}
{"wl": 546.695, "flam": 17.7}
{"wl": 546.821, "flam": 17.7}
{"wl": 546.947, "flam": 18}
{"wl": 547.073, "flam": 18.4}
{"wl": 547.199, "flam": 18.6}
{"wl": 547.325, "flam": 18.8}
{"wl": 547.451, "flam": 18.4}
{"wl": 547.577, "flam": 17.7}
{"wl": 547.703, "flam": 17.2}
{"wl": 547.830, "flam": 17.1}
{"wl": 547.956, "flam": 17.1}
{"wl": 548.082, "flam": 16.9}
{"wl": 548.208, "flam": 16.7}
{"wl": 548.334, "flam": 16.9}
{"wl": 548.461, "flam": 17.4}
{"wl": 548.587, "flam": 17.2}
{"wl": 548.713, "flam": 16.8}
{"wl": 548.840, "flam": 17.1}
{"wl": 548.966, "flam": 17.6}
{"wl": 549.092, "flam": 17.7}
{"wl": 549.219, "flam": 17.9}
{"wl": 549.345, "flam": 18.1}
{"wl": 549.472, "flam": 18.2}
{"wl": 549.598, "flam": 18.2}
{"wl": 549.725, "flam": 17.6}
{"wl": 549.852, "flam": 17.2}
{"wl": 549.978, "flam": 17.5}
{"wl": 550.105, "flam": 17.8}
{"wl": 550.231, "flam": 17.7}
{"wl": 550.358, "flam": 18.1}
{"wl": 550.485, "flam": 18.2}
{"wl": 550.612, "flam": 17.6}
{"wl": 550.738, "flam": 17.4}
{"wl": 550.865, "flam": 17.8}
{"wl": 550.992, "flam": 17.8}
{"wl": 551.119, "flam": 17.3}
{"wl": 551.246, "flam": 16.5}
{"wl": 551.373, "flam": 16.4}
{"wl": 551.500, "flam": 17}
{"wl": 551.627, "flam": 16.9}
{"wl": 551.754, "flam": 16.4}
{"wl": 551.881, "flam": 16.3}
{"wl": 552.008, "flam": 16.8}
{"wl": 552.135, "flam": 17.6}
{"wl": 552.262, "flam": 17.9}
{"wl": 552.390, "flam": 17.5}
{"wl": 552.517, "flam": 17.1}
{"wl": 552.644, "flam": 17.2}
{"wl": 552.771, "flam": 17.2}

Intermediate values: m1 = 18.27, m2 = 17.0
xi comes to 1.3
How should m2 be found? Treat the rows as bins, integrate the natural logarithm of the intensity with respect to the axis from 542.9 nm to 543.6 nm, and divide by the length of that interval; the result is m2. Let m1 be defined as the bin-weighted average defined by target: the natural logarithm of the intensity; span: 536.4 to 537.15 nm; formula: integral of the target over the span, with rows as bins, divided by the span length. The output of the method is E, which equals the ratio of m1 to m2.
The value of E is 1.01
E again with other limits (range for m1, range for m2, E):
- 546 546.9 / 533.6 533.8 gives 1.00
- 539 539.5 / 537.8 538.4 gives 0.99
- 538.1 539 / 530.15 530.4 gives 1.01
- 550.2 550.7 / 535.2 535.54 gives 0.99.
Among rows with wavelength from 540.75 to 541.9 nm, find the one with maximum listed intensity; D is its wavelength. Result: 541.808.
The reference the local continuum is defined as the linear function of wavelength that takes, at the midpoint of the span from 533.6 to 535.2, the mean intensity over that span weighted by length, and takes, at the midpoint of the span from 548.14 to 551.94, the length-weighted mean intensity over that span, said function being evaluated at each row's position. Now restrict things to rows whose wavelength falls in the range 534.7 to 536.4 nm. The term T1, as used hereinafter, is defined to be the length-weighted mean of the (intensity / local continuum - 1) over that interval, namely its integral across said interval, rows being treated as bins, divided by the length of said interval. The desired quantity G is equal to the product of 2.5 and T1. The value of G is 0.08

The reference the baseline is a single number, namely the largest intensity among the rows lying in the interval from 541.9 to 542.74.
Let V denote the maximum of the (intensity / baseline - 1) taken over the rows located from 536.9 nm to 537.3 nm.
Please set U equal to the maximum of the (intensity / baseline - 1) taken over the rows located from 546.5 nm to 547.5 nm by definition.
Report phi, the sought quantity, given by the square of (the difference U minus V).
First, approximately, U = 0.016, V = -0.059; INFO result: 0.0057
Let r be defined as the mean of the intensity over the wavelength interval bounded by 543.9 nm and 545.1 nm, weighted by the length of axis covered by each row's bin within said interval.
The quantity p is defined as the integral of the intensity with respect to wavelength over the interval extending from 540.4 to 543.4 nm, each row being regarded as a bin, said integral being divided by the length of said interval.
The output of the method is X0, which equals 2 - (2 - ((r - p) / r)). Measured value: 0.04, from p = 17.5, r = 18.3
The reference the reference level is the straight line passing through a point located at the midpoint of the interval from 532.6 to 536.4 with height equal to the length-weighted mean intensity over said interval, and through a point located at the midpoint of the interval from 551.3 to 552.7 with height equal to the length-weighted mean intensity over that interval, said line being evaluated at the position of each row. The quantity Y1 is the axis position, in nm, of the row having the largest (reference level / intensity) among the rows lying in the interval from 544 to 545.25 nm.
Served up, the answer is 545.187 nm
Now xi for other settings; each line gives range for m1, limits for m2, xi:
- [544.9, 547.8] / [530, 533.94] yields -0.3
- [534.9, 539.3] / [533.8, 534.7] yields 0.3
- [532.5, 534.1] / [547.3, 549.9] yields 0.1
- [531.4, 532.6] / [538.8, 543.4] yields 0.8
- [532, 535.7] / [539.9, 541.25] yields 0.9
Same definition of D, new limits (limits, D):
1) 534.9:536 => 535.729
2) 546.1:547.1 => 547.073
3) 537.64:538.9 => 538.574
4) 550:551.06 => 550.485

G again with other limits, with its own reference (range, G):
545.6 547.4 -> 0.06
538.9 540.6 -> -0.01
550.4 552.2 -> -0.03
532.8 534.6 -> -0.03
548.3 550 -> 0.02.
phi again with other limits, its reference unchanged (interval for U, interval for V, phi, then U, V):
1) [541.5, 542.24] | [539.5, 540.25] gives 0.0007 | 0.000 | -0.027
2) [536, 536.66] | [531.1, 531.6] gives 0.0005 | 0.054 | 0.032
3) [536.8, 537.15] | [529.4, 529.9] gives 0.0117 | -0.043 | 0.065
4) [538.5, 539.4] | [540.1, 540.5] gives 0.0049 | 0.011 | -0.059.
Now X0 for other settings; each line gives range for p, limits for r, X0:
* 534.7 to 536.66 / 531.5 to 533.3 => -0.02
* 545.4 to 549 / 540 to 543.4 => 0.00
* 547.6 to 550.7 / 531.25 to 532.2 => 0.06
